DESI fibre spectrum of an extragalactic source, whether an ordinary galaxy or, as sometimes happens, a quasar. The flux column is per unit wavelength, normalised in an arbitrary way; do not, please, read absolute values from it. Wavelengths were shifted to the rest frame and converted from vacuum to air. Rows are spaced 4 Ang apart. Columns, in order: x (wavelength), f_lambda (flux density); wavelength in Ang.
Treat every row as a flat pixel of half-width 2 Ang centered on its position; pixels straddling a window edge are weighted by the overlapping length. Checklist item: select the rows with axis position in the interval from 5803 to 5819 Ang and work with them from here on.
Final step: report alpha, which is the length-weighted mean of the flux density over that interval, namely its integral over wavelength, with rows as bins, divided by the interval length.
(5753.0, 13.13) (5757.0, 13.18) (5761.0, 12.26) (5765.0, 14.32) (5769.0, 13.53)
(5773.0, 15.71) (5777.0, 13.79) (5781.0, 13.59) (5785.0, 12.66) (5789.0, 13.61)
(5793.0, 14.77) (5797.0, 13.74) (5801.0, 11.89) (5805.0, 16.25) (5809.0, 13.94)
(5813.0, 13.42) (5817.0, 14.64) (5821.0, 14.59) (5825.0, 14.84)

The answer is 14.6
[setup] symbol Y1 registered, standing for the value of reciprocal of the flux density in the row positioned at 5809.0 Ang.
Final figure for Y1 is 0.0717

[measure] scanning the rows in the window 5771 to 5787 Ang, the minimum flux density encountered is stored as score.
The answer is 12.66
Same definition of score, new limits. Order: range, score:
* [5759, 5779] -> 12.26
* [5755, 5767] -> 12.26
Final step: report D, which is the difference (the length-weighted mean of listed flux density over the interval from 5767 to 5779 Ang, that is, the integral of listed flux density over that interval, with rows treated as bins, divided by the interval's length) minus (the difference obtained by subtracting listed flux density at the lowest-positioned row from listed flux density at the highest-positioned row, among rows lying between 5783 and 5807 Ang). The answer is 10.8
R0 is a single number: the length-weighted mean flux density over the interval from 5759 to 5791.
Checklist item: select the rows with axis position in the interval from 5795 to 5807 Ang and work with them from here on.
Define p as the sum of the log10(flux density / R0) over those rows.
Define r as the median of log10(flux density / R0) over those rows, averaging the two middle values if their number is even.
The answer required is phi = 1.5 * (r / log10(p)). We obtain -0.0015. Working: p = 0.015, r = 0.0018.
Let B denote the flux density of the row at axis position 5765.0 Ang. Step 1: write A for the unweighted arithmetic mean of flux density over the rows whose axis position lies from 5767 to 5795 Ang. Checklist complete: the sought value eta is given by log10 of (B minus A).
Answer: -0.4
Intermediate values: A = 14.0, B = 14.32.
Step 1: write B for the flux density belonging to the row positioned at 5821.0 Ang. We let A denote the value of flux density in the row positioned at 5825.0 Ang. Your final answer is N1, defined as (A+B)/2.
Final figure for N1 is 14.7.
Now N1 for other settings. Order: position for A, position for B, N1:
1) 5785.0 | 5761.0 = 12.5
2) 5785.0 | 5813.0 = 13.0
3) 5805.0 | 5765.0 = 15.3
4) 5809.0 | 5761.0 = 13.1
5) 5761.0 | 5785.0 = 12.5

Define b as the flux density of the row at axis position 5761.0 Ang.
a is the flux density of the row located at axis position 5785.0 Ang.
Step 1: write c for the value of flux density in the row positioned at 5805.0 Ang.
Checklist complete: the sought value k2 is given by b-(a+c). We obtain -17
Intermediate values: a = 12.66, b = 12.26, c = 16.25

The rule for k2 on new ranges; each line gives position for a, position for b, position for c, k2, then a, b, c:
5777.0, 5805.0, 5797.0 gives -11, 13.79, 16.25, 13.74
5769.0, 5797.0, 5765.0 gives -14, 13.53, 13.74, 14.32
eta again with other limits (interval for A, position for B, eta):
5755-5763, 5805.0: 0.5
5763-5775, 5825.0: -0.5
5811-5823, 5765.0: -1.0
